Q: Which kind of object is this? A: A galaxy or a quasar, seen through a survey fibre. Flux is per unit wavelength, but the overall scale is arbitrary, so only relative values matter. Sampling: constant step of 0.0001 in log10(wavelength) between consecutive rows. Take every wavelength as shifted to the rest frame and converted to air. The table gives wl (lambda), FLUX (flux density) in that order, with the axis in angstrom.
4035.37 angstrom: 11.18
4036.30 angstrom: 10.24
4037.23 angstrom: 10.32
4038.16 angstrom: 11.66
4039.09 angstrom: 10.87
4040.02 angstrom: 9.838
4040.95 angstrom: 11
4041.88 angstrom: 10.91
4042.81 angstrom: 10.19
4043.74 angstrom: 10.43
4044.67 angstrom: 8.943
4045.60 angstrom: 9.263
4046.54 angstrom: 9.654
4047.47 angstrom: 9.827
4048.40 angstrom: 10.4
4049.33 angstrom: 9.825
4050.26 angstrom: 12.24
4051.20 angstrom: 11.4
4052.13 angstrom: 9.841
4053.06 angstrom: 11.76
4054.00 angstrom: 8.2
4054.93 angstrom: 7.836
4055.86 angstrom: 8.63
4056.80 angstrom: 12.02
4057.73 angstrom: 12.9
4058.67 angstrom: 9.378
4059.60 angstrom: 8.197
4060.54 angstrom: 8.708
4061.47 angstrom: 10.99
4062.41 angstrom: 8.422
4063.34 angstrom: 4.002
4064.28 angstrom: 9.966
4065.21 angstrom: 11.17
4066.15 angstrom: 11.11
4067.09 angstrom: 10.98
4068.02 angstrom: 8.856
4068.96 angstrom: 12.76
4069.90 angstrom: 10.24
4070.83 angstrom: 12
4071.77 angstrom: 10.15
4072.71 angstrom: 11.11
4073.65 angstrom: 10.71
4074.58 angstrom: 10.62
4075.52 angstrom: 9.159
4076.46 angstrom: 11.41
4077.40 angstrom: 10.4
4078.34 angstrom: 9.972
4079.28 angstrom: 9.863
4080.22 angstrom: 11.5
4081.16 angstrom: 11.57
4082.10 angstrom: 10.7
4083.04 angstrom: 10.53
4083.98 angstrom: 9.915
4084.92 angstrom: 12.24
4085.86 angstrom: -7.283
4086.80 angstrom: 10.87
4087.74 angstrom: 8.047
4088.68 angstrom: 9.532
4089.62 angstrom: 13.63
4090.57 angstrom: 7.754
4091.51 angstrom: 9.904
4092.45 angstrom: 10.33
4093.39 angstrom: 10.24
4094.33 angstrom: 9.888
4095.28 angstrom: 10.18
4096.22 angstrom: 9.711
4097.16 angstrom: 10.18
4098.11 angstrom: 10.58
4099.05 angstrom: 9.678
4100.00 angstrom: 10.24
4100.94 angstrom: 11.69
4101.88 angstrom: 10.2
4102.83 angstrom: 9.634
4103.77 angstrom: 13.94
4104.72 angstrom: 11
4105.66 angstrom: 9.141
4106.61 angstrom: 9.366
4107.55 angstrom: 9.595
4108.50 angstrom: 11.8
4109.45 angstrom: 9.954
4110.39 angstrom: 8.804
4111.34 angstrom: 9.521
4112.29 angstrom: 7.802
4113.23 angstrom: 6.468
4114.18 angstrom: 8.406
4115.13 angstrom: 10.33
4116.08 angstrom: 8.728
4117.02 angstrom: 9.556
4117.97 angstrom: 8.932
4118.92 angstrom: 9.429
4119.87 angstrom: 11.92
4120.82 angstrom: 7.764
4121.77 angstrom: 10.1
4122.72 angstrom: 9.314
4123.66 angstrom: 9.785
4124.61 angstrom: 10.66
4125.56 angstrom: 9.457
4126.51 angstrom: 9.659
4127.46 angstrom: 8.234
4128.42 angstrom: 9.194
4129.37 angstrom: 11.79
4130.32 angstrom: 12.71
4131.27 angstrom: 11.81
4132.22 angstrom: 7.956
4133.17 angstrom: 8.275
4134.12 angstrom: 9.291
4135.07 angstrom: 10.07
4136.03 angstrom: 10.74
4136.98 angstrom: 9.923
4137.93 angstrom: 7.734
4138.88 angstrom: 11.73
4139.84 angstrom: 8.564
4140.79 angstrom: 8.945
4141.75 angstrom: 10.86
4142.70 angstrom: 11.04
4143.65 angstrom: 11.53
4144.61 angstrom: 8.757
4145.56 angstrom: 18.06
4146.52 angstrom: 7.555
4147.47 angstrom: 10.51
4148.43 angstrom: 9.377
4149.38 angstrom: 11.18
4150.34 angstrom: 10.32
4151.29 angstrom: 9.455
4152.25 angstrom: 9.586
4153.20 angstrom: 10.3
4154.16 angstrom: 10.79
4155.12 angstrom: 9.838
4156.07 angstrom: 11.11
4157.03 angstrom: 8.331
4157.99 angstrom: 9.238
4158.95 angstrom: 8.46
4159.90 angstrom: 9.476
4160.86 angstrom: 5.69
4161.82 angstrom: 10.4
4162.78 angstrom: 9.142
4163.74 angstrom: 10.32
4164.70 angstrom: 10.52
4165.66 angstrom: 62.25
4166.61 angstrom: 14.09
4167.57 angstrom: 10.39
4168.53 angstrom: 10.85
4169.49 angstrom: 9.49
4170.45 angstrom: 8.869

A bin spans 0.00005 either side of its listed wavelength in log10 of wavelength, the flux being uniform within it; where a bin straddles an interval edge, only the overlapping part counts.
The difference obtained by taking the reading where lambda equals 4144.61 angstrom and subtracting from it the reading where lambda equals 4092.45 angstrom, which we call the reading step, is -1.6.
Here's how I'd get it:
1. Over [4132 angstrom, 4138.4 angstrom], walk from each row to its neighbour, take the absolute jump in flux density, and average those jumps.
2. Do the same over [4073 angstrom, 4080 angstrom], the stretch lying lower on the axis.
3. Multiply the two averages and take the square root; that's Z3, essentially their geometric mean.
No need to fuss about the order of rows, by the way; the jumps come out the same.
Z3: 0.93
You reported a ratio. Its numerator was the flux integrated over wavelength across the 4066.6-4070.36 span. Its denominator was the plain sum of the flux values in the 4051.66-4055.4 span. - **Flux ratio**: 1.07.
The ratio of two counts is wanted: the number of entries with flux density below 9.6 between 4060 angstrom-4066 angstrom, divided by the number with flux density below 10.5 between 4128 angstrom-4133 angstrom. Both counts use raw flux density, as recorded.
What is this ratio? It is 1.5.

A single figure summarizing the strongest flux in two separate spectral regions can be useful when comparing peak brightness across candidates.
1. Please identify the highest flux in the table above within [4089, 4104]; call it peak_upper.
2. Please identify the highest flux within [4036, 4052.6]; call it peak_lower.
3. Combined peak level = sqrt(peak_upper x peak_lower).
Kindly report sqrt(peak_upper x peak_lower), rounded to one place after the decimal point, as 13.1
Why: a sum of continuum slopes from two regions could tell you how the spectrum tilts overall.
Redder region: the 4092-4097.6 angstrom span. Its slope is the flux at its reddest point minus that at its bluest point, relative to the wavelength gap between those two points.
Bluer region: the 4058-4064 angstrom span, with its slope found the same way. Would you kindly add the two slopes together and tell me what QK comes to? -1.2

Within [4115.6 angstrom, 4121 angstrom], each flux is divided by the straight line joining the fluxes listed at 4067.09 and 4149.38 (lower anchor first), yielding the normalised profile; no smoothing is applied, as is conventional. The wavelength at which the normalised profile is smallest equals 4120.82 angstrom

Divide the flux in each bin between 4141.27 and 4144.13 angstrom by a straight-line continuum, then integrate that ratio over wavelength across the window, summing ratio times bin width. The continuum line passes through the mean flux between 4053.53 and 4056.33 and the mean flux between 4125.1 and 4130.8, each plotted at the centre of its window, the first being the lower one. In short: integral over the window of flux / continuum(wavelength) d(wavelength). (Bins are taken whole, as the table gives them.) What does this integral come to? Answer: 3.0 angstrom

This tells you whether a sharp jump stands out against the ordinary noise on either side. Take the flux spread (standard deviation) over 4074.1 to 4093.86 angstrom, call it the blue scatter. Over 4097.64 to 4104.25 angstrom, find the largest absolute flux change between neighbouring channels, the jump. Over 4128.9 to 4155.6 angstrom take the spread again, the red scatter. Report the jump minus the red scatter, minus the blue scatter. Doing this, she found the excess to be -2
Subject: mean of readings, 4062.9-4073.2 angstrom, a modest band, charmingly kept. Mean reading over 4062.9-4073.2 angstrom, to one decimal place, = 10.2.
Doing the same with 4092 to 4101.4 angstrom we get 10.3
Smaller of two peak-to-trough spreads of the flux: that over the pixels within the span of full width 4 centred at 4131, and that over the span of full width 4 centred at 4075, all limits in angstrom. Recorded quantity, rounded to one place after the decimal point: 2.3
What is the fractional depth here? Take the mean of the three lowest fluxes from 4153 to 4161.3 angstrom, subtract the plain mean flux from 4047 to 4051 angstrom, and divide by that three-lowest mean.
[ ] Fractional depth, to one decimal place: -0.4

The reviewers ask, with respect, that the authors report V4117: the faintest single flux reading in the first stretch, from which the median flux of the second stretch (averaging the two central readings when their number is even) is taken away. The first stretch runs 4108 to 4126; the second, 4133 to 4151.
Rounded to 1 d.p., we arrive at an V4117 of -3.6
